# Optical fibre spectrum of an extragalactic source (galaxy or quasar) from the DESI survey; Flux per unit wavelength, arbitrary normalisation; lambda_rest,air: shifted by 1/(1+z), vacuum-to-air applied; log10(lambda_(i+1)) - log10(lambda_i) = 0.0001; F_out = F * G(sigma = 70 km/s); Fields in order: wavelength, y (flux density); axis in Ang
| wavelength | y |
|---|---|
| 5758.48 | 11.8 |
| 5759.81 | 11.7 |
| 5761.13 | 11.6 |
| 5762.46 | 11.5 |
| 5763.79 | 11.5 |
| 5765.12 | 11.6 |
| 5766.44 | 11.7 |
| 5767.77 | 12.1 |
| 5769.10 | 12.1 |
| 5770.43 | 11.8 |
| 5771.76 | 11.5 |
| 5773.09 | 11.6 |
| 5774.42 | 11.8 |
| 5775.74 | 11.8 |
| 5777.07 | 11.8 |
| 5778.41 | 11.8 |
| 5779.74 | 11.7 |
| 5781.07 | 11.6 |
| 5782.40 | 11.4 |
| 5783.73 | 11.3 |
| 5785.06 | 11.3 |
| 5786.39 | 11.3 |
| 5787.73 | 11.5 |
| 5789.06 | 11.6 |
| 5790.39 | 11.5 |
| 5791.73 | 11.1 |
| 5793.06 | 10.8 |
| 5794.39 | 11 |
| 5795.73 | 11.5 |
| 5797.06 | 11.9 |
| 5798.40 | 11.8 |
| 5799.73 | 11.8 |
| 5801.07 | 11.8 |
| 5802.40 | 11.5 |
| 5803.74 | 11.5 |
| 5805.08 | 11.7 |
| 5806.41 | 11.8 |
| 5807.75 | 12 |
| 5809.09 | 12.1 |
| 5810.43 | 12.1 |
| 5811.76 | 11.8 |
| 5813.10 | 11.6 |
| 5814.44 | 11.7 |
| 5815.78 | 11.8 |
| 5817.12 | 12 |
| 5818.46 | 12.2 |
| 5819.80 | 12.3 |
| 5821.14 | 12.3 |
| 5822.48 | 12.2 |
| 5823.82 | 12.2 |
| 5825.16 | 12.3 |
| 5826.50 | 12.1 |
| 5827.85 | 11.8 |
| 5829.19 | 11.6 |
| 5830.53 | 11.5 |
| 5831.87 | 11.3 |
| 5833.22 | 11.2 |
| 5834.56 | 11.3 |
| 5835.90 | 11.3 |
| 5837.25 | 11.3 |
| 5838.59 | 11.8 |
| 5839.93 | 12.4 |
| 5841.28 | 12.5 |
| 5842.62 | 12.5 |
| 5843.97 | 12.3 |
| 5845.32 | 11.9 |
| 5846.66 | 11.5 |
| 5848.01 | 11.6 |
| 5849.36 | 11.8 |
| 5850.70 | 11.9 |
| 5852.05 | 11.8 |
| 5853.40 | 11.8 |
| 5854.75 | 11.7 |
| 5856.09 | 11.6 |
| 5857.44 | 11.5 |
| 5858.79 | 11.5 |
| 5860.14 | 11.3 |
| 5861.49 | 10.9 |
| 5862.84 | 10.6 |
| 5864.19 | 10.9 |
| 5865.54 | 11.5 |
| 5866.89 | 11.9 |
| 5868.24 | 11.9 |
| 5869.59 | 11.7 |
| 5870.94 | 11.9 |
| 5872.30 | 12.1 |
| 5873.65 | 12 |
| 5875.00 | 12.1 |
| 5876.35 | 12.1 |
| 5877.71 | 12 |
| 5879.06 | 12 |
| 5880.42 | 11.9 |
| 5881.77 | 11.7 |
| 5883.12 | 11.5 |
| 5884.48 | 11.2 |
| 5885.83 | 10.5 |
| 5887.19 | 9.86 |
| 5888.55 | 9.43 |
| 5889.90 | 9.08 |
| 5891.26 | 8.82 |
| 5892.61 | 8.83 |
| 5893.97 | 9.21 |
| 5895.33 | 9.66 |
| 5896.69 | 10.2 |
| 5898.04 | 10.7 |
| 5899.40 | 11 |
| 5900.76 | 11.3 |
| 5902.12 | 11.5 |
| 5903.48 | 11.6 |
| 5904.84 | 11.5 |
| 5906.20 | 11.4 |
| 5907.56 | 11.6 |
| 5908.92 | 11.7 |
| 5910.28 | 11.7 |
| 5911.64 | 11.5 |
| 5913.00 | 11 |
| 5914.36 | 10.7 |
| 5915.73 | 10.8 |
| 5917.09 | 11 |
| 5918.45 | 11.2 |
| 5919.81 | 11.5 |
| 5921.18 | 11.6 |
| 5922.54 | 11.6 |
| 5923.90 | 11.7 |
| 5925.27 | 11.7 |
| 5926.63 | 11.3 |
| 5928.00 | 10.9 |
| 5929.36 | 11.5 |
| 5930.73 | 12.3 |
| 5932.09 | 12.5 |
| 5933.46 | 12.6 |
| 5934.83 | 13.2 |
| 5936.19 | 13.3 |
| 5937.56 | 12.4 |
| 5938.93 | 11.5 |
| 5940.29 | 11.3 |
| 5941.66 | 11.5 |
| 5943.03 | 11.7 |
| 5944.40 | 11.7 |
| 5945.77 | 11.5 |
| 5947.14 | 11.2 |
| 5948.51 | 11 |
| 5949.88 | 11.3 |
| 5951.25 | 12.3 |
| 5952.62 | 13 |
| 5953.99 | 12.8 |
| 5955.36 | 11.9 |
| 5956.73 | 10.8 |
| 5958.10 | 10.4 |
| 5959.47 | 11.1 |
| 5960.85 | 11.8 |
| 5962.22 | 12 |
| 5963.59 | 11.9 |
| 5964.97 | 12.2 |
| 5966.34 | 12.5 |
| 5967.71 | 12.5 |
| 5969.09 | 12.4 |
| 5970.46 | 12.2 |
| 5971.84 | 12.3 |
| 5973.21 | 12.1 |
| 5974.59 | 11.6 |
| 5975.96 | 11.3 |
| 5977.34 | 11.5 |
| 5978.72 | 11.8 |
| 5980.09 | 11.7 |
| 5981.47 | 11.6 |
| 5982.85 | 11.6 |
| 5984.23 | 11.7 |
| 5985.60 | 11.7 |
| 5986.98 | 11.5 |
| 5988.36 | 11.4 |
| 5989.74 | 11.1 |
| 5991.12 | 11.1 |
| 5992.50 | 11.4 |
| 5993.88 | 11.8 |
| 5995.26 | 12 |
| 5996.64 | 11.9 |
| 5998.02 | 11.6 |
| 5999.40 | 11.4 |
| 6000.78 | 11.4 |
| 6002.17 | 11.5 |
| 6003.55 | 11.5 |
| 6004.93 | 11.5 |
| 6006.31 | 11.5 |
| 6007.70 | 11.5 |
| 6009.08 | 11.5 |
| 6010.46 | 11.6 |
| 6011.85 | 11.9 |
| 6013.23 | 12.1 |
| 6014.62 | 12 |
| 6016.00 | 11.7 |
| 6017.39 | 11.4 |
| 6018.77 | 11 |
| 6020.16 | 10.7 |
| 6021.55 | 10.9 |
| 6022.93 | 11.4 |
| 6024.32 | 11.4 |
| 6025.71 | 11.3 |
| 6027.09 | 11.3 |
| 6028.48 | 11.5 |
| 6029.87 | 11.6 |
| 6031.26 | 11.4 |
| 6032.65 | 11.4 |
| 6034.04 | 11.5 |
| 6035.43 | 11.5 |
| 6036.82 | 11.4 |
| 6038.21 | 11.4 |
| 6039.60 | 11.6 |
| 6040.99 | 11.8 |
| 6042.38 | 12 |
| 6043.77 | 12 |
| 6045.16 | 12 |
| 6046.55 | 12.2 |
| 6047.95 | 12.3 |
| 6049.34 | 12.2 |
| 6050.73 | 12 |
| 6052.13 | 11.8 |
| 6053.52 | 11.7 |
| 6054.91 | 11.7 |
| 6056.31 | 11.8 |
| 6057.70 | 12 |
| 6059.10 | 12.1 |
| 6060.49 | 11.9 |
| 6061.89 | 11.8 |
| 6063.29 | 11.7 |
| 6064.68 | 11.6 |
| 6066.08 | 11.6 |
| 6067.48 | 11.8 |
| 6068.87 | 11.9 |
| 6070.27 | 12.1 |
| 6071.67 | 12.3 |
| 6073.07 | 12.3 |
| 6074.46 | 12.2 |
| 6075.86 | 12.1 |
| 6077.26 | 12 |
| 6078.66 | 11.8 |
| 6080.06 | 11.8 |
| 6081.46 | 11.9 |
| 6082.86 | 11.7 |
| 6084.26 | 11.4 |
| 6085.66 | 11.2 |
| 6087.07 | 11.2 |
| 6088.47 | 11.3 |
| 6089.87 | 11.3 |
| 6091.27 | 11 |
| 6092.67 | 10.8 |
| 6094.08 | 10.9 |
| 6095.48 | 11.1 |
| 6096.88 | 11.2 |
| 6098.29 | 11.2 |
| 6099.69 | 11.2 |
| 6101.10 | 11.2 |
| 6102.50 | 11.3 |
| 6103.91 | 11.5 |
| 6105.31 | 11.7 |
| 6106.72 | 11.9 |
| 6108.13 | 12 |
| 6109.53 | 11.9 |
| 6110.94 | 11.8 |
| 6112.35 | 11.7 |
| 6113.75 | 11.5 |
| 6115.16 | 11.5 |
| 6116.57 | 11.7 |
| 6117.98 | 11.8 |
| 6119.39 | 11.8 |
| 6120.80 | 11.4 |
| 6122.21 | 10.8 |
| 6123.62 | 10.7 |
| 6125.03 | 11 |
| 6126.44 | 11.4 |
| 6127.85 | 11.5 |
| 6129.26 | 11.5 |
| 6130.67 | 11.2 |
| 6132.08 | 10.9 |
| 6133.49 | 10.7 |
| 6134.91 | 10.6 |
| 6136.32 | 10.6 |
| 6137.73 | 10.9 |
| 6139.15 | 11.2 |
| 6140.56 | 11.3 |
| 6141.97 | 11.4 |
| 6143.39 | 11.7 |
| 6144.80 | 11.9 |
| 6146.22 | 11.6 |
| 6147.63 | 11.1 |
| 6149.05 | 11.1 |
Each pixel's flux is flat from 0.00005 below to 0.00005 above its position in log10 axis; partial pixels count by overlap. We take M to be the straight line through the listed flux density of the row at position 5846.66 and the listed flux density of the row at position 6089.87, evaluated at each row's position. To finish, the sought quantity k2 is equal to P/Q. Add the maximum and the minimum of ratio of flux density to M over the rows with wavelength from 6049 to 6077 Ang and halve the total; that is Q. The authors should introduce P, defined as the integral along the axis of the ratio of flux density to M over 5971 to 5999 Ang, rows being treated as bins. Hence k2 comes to 27.1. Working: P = 28.6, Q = 1.06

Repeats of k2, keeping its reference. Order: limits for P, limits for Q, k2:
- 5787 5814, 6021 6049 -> 26.6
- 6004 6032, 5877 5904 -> 31.1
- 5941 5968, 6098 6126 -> 27.6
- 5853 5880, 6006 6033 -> 27.3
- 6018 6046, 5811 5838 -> 27.7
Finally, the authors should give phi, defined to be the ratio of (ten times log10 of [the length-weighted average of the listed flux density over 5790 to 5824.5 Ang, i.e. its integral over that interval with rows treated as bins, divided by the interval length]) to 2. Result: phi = 5.35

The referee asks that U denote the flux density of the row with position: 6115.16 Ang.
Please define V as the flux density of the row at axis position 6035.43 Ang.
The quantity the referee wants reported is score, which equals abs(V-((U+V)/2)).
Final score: 0.00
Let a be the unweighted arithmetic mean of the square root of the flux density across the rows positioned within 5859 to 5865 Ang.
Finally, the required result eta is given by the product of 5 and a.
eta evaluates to 16.5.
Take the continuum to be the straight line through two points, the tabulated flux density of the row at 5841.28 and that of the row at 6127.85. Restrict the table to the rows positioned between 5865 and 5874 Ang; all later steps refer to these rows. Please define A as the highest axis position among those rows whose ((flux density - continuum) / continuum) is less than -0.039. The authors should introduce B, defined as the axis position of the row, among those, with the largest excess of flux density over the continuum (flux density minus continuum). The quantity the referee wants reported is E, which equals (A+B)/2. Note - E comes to 5871.6 Ang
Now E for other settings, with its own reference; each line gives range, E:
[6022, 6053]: 6037.5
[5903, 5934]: 5931.4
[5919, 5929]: 5926.6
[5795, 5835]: 5829.9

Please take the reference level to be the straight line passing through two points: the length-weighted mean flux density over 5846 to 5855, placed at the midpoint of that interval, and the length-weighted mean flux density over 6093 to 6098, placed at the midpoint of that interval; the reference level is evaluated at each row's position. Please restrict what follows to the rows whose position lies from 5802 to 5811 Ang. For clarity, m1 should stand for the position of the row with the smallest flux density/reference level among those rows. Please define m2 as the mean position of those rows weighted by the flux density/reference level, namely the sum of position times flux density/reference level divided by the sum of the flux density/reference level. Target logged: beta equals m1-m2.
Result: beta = -4.1 Ang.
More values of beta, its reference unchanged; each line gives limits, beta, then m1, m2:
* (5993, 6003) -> 1.4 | 5999.40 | 5998.0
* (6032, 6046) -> -6.3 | 6032.65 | 6039.0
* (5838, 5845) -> -2.7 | 5838.59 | 5841.3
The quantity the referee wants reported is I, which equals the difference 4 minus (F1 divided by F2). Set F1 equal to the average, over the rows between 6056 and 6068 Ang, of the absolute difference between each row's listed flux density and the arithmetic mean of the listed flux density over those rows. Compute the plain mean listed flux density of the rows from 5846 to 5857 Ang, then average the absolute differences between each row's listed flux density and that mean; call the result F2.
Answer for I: 2.9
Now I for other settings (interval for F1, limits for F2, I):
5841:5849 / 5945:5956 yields 3.4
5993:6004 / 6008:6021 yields 3.4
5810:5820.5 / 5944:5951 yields 3.0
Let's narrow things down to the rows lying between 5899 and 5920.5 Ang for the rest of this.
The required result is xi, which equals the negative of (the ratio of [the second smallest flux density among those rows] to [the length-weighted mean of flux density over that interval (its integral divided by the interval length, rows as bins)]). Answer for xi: -0.955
